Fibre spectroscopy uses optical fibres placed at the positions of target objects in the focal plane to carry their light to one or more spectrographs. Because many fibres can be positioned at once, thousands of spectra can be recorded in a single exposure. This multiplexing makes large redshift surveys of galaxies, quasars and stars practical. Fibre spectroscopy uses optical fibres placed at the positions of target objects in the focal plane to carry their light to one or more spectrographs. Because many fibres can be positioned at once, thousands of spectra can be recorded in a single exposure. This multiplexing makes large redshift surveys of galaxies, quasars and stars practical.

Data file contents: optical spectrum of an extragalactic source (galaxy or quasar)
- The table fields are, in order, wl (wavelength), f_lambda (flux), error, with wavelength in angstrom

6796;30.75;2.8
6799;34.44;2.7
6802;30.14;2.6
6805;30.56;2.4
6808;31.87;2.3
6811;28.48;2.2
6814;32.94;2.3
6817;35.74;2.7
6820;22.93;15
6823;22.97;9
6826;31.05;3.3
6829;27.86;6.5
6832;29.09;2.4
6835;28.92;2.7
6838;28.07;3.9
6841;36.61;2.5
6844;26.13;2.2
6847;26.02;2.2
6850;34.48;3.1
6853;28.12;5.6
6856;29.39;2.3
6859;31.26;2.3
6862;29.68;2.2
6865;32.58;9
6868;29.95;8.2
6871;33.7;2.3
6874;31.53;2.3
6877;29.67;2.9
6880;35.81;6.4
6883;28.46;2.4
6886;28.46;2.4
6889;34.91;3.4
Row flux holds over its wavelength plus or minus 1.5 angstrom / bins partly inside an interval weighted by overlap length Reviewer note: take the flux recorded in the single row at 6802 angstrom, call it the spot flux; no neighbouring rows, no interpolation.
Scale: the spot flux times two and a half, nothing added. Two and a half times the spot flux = 75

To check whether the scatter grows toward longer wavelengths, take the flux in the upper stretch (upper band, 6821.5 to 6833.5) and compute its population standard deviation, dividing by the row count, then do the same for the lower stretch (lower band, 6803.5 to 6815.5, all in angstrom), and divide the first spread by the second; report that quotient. 1.79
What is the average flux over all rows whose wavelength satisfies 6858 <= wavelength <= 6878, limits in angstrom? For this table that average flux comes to 31.2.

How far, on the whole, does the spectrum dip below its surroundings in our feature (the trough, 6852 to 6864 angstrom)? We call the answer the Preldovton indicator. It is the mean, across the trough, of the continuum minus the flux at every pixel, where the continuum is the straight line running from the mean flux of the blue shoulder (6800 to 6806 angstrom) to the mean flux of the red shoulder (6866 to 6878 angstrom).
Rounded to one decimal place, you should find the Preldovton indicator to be 1.4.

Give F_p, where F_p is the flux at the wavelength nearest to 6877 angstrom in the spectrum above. 29.67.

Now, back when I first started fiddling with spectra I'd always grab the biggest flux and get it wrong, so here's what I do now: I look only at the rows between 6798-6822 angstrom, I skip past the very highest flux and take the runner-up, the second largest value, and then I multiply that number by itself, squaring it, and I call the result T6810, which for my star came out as 1186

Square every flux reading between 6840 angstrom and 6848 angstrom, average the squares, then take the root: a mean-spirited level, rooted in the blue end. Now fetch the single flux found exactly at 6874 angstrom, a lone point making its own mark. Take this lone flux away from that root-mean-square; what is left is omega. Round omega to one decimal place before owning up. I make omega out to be -1.5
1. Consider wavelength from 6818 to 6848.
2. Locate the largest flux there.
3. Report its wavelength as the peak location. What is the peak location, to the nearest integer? 6841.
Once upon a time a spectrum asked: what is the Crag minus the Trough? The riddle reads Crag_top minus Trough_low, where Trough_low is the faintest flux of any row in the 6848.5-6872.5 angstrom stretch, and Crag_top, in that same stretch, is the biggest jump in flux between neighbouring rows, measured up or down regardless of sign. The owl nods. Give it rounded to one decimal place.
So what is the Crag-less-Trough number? -21.8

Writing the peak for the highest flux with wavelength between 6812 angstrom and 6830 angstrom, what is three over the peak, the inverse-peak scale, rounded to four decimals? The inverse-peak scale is 0.0839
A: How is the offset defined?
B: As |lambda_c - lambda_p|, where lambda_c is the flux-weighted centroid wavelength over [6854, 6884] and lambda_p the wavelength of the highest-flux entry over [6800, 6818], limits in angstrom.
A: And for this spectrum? 52.6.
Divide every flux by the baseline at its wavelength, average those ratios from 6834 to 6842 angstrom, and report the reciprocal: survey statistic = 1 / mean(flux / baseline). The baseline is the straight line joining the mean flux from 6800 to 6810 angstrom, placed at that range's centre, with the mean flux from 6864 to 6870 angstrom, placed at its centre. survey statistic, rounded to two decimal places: 1.00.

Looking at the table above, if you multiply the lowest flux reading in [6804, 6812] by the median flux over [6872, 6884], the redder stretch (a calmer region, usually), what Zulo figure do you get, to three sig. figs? 871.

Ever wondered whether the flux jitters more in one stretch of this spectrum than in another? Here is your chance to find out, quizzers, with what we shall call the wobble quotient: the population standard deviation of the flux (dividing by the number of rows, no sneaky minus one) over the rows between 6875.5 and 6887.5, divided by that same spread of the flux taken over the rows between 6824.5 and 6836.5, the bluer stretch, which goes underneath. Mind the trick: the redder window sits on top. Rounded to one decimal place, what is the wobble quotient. 2.6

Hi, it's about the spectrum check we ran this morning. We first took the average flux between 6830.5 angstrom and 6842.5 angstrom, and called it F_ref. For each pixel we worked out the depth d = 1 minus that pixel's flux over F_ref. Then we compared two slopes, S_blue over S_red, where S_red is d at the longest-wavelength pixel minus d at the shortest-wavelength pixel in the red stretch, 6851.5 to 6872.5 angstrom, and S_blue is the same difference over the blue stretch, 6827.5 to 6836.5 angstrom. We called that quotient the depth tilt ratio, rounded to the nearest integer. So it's 0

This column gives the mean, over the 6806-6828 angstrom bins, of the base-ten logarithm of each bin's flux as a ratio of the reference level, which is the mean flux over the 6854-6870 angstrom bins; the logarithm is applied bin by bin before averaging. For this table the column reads -0.022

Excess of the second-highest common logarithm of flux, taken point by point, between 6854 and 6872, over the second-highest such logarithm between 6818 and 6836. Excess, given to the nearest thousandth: 0.049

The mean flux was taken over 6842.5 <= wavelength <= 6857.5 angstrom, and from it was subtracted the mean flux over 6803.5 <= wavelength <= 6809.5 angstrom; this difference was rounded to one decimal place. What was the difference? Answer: -2.4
